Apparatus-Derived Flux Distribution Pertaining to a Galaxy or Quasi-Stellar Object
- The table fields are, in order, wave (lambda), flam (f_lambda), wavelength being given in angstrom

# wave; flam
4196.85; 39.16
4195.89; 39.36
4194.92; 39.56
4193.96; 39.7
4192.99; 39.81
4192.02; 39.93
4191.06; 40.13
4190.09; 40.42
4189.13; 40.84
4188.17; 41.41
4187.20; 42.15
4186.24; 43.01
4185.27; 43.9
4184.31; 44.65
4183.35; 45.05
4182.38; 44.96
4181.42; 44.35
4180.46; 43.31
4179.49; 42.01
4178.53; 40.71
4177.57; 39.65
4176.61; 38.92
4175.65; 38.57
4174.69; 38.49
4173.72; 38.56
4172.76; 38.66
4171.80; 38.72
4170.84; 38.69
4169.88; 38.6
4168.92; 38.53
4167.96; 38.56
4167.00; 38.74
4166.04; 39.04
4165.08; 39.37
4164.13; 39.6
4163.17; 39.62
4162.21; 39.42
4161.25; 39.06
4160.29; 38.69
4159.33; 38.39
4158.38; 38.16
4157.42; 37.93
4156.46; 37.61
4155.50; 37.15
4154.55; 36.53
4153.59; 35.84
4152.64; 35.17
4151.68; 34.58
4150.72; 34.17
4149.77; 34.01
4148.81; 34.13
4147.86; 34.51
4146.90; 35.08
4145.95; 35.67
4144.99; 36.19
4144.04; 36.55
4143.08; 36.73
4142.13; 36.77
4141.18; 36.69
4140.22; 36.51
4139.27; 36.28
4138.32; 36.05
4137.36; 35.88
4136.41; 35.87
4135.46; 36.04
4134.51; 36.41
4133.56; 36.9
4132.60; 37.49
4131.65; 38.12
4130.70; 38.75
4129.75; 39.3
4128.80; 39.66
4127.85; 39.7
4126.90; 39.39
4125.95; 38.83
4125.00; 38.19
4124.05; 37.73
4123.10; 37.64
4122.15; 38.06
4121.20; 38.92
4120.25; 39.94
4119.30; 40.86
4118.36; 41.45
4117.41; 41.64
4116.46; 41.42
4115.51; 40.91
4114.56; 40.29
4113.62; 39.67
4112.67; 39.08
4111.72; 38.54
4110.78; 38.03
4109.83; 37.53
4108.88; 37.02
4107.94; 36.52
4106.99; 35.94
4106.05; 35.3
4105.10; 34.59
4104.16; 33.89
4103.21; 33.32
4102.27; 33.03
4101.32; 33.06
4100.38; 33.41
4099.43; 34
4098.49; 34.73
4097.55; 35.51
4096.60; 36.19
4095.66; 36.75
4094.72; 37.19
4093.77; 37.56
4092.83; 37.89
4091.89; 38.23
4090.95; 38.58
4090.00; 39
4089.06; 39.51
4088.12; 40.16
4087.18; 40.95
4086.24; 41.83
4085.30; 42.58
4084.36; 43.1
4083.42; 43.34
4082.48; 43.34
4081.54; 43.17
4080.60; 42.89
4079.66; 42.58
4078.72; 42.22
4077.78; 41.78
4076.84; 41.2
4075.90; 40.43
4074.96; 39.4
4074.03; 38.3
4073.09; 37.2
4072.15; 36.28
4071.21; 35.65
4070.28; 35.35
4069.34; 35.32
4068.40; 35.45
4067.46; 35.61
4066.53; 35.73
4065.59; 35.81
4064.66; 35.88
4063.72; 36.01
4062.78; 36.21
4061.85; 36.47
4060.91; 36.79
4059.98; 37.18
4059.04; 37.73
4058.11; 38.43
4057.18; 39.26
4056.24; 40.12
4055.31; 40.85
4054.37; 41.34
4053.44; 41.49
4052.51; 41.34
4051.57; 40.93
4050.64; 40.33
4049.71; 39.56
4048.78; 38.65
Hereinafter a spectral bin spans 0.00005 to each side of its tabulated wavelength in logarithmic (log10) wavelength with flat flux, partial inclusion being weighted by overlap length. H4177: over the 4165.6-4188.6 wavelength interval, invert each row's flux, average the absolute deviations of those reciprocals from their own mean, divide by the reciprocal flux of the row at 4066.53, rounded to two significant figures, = 0.047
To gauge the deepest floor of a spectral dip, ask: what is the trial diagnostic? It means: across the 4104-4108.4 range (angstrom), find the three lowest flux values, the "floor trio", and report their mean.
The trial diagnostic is 34.6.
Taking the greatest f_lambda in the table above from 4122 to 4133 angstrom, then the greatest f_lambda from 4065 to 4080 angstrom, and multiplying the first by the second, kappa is 1690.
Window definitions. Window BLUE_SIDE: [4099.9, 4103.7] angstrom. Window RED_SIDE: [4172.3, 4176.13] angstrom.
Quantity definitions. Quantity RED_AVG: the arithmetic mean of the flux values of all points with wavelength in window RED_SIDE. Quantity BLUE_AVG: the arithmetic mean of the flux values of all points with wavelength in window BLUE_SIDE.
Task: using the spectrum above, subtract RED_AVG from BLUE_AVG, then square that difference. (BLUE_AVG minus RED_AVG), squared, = 29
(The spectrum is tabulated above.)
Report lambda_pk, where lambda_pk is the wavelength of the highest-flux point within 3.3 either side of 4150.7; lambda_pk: 4153.59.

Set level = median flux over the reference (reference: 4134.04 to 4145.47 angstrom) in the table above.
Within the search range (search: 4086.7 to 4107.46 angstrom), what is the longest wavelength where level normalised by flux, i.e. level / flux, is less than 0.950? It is 4090.95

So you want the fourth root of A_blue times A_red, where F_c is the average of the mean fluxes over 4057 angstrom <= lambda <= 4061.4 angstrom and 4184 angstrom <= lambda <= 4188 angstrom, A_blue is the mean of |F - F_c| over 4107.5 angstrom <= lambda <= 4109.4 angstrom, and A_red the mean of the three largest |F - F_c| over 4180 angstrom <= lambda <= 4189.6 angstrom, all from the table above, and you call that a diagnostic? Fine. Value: 2.01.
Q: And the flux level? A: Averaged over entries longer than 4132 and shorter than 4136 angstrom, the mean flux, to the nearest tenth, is 36.7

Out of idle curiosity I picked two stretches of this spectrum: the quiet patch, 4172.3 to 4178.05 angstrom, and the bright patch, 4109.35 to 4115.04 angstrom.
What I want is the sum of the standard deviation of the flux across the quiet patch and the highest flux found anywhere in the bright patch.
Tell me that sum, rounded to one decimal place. 40.7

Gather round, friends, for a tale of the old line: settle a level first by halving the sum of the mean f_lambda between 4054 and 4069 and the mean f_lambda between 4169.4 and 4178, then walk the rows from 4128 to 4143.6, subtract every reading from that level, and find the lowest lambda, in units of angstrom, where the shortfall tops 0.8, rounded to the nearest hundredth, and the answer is 4133.56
